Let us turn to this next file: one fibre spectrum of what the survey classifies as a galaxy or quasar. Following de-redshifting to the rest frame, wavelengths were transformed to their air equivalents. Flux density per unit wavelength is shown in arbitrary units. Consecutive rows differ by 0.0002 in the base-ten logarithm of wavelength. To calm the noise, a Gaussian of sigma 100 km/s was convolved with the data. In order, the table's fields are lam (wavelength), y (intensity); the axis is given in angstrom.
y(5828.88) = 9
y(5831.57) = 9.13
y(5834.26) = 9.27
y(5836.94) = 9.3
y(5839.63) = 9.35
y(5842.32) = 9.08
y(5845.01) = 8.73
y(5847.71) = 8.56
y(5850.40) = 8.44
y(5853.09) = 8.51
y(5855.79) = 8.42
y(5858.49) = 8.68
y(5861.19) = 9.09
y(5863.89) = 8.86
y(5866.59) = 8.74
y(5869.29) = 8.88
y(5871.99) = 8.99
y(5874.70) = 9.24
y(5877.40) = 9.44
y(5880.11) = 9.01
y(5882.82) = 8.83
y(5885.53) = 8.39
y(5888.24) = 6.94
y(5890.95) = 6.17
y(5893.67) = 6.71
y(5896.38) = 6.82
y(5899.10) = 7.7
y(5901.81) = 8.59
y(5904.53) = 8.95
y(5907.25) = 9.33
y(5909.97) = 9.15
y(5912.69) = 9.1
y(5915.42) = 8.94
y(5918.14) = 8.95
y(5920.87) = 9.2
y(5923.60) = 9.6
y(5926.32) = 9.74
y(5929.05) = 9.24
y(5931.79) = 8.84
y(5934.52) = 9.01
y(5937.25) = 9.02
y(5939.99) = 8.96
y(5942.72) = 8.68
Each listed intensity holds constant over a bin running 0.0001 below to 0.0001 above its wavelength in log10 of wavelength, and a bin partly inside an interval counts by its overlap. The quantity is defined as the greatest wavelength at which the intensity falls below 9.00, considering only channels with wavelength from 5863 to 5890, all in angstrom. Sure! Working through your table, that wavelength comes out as 5888.24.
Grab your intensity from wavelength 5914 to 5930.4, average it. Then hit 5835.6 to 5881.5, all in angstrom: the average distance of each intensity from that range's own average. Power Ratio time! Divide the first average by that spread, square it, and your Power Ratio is 1185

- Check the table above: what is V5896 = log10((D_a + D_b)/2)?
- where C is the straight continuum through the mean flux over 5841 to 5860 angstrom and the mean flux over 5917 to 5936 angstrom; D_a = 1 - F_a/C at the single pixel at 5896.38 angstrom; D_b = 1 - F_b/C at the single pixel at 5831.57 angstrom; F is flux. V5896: -1.1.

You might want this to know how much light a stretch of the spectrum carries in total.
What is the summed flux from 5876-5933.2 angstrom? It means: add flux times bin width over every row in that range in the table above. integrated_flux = 489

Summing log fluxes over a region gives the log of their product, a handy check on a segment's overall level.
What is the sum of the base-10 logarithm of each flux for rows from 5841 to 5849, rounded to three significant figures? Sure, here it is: 2.83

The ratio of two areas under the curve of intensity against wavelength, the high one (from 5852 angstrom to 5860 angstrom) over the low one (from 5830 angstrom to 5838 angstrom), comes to 0.93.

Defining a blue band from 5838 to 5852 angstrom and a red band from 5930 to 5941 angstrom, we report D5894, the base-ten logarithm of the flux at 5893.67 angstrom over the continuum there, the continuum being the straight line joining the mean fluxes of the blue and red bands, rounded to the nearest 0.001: -0.123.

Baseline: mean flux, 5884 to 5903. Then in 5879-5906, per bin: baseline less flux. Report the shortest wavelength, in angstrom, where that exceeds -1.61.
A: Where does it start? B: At 5882.82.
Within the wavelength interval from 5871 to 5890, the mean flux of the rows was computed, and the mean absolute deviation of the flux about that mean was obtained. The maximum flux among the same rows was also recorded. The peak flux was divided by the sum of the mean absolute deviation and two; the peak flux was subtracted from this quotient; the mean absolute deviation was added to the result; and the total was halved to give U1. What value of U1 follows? -2.60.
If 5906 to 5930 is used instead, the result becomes -2.56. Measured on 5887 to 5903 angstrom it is -2.35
